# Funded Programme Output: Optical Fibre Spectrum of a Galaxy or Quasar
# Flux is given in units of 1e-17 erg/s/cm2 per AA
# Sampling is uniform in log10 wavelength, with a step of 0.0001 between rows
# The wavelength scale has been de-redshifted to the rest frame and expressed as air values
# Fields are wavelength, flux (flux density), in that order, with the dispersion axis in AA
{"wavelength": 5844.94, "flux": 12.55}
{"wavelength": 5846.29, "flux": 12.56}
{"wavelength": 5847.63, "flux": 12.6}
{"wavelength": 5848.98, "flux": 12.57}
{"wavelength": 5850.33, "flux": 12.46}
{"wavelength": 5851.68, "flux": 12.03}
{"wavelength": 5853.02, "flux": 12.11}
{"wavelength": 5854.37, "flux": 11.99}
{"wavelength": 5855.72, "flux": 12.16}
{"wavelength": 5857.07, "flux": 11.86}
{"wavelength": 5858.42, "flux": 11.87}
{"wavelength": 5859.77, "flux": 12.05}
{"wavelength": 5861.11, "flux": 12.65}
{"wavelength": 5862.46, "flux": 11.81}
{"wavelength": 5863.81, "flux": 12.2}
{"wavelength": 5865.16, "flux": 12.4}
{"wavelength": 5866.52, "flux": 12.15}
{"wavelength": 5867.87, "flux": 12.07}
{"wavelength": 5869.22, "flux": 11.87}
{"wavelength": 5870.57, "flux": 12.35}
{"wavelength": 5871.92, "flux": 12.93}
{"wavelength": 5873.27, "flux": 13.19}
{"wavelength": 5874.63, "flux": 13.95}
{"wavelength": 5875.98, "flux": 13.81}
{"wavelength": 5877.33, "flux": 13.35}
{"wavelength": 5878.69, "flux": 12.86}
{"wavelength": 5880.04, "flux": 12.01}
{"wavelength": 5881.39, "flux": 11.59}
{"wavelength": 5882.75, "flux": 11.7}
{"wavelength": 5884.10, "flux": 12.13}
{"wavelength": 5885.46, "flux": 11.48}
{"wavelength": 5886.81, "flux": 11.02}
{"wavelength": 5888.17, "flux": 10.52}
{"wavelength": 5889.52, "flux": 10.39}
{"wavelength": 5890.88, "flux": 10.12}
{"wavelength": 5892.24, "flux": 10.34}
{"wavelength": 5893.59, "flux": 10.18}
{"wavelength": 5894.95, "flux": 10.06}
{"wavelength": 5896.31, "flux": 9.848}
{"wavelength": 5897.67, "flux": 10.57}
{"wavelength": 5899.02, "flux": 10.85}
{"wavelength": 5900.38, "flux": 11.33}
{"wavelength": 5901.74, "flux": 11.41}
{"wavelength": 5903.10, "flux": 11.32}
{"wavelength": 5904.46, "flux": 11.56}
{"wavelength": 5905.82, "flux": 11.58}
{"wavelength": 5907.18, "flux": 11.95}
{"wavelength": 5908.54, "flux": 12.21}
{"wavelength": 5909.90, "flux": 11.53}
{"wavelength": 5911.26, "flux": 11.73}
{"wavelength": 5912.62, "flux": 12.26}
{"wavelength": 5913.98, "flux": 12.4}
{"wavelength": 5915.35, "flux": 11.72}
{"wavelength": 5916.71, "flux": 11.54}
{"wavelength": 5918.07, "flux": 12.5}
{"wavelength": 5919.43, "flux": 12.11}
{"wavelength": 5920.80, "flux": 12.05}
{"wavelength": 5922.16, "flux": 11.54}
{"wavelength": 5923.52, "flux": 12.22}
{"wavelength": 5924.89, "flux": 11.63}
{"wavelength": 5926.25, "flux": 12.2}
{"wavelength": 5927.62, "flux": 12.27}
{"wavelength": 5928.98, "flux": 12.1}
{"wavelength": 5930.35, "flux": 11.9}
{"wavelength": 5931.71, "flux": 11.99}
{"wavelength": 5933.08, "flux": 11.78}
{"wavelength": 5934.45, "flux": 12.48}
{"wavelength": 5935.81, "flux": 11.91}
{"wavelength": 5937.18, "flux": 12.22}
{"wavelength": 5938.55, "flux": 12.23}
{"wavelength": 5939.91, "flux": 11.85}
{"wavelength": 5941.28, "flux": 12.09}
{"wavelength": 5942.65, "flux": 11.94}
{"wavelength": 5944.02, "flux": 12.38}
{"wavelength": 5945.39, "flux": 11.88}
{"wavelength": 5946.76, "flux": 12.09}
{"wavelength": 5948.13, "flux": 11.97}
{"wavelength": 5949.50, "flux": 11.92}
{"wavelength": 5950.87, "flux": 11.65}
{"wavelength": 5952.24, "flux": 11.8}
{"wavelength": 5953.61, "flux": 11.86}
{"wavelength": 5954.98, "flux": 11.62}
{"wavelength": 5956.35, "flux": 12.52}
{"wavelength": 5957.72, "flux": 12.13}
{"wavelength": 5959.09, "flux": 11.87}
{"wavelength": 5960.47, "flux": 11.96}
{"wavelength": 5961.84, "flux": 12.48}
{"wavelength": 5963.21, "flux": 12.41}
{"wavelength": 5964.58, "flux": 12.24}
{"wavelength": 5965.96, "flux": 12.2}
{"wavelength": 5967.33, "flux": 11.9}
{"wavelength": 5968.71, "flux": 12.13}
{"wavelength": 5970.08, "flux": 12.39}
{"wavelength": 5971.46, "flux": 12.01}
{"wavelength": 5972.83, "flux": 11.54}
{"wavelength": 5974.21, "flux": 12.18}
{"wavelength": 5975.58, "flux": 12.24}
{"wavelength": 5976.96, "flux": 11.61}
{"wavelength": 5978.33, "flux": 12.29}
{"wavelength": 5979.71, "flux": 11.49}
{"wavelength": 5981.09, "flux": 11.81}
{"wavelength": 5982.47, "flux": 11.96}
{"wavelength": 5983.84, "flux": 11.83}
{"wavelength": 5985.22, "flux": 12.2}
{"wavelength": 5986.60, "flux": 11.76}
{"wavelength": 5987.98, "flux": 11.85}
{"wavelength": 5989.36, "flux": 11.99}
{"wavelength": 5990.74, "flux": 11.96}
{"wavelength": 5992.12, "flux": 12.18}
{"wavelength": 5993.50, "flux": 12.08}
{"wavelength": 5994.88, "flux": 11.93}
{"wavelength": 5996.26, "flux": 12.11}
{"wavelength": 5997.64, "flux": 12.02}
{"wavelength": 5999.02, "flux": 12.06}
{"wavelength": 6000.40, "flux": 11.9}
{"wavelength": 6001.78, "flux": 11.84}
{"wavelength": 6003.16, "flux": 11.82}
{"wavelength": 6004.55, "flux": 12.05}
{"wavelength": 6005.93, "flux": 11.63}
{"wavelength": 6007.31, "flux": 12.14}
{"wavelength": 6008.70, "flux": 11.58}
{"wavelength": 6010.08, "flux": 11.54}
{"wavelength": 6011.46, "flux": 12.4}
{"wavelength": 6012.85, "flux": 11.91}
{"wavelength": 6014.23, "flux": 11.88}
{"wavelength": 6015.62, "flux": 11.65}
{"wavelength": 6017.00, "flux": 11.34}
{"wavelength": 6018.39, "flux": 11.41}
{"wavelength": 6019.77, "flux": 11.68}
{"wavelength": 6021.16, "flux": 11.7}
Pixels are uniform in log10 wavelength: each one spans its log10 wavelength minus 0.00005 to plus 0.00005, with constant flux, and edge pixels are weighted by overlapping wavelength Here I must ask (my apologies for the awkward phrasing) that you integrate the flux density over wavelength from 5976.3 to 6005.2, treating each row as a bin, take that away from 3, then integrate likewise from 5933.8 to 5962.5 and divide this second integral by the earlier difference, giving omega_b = -1.01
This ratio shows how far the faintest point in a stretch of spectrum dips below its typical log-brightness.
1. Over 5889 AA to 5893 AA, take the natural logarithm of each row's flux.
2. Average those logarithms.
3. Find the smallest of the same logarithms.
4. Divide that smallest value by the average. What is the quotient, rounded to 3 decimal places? 0.993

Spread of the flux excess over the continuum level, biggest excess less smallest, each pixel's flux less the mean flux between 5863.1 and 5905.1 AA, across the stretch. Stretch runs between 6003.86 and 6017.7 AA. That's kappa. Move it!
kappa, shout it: 1.06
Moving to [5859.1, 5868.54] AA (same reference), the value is 0.84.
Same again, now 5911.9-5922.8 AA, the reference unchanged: 0.96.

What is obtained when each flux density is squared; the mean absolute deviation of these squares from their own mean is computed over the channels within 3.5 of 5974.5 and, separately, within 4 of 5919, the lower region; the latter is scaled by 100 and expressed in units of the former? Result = 114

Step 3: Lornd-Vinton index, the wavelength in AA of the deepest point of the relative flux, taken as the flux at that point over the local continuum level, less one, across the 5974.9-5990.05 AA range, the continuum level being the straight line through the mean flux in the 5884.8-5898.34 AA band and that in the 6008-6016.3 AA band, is 5979.71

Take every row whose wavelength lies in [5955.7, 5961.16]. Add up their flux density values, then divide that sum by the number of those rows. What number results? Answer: 12.1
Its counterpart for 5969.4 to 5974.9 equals 12.0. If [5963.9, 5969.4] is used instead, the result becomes 12.1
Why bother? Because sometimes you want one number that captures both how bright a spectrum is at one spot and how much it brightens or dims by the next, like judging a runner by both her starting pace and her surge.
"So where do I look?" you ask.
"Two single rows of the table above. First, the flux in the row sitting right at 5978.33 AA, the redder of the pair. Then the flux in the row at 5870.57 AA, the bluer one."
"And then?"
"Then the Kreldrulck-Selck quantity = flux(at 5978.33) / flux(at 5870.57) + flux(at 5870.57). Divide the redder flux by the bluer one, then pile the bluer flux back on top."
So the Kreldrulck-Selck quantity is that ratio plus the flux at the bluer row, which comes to 13.3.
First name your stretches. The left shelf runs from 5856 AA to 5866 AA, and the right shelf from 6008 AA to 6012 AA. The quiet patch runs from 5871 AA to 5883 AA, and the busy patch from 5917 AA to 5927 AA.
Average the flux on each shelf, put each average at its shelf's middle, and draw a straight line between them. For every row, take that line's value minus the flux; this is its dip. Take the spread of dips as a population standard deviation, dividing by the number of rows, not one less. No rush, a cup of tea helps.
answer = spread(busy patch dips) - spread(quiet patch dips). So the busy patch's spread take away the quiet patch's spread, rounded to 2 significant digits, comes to -0.51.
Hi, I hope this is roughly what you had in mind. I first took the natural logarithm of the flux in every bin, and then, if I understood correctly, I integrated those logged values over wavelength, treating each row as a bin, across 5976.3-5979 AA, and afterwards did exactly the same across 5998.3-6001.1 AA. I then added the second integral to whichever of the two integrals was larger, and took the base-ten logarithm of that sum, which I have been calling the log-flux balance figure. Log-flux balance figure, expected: 1.14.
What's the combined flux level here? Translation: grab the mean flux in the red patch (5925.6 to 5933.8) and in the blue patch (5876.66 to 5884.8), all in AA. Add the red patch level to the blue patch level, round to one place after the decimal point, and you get 24.3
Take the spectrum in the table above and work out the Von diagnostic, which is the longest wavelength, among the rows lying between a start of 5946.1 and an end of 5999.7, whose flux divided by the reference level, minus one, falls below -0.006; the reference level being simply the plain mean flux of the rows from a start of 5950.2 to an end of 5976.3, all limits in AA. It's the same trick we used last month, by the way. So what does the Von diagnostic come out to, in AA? 5994.88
